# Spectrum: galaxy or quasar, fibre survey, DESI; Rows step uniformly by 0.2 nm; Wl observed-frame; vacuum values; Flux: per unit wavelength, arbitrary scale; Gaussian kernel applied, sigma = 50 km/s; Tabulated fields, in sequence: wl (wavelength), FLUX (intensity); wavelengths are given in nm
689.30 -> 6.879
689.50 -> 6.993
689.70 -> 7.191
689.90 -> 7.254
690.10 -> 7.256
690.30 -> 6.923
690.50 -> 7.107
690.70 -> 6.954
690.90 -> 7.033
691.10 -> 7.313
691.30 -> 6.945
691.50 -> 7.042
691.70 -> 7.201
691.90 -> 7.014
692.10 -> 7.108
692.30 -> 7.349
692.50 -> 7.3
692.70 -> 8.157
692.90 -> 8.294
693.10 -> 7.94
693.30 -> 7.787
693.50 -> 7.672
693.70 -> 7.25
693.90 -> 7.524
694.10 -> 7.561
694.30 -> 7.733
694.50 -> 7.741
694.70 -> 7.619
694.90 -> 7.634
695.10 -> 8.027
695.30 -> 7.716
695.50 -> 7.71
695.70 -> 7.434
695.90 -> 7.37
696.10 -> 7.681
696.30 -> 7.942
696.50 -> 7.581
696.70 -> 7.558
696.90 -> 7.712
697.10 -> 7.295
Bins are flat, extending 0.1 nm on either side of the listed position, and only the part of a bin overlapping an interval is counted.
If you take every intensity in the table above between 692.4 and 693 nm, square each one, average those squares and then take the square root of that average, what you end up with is 7.9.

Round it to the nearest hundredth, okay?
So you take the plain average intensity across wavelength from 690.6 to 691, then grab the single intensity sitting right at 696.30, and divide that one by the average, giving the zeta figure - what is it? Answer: 1.14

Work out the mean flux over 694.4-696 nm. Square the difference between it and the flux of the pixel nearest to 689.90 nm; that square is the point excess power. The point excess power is 0.16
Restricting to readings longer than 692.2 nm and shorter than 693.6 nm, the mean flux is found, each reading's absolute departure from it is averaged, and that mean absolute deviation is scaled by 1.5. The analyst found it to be 0.44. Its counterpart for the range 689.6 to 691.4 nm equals 0.19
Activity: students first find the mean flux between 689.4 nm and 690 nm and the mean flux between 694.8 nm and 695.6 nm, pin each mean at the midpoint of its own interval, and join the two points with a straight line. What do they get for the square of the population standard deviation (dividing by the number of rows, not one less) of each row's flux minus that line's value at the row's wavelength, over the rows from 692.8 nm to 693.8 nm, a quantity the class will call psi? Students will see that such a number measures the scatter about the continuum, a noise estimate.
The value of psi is 0.14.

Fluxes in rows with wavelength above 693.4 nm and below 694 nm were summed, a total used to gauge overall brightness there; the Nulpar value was 22.4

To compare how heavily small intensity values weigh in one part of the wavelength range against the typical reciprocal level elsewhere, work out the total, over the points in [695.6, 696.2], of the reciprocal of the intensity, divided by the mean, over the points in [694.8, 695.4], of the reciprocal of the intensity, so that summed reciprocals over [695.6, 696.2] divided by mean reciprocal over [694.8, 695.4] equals 3.12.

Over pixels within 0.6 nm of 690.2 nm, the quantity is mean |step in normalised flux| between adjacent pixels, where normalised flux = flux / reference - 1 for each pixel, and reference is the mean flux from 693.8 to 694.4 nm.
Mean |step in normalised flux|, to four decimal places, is 0.0193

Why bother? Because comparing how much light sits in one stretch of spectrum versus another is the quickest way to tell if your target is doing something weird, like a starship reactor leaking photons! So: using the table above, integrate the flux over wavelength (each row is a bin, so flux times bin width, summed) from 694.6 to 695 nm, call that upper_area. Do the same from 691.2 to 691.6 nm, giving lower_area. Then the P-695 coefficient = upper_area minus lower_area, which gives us 0.25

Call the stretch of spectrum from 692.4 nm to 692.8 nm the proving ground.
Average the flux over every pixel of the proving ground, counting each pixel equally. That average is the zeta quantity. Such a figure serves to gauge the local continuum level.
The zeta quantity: 7.73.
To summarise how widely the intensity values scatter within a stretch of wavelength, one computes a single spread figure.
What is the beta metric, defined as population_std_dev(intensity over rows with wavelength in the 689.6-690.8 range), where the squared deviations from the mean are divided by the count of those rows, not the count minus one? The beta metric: 0.134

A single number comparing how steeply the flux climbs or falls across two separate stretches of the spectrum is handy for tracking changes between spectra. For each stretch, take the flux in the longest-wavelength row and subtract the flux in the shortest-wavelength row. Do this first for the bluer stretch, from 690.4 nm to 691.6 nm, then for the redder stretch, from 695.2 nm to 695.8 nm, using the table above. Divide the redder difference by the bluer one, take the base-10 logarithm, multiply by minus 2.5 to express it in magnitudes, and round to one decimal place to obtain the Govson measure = -1.6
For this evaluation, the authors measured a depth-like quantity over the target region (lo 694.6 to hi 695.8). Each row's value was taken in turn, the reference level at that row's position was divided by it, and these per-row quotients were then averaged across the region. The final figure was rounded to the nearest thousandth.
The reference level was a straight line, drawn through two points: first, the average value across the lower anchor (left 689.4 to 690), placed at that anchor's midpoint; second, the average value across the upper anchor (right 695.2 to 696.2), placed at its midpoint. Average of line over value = 0.982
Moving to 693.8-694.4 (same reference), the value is 0.982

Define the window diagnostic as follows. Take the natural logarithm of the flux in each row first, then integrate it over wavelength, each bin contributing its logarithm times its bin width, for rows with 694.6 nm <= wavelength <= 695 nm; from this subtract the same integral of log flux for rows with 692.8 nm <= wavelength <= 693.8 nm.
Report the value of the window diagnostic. -1.2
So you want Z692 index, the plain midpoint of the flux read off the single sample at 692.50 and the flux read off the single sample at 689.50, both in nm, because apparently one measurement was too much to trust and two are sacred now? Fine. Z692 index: 7.1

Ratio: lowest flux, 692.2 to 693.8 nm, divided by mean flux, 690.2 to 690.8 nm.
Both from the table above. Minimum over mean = 1.04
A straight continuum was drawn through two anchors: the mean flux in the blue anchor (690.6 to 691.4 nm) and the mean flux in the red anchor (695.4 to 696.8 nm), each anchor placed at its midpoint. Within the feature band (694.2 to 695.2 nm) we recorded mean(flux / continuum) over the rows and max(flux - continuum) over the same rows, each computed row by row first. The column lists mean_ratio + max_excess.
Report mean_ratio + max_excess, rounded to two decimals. 1.56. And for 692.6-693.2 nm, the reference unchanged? 2.15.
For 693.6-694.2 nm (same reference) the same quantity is 1.18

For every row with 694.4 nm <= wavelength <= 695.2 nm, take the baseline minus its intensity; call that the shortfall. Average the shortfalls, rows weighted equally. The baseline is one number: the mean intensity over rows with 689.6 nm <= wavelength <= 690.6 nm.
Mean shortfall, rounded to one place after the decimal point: -0.6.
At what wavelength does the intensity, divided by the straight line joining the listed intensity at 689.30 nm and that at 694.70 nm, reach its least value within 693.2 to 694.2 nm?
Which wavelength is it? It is 693.70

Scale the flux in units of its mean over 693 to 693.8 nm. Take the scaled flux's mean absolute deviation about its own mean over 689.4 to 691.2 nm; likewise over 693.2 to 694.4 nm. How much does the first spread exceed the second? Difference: -0.002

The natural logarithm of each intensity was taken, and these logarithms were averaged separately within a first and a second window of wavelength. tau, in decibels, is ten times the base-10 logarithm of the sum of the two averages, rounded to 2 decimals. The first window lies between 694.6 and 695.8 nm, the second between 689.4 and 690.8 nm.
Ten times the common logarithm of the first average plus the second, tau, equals 6.02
